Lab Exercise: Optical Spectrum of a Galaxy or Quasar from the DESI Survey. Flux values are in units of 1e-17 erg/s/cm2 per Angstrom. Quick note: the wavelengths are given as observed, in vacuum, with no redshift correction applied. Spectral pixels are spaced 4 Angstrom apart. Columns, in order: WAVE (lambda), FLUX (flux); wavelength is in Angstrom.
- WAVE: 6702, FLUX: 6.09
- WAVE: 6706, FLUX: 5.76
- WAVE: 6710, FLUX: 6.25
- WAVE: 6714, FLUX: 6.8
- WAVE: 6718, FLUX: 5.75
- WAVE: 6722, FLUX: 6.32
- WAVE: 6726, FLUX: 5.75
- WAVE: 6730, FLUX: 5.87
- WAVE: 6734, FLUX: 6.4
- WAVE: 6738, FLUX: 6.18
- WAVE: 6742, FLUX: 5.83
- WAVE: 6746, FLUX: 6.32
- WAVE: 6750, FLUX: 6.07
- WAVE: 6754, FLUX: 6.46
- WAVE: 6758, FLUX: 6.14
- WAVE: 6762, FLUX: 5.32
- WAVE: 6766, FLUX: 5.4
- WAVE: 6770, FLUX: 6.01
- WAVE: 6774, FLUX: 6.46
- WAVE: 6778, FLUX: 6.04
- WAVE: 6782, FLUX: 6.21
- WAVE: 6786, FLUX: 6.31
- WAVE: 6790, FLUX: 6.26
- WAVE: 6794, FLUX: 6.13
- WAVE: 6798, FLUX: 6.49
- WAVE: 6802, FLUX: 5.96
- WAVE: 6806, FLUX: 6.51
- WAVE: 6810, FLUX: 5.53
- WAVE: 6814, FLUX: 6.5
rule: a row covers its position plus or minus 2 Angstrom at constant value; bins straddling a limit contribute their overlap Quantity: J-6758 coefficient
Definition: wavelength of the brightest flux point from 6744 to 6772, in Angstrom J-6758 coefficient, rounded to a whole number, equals 6754 Angstrom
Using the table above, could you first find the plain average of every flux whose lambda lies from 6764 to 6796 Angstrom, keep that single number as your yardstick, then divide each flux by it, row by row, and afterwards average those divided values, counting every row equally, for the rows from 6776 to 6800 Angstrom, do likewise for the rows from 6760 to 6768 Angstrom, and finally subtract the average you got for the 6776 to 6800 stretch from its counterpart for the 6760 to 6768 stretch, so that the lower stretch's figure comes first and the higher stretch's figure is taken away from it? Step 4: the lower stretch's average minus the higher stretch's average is -0.14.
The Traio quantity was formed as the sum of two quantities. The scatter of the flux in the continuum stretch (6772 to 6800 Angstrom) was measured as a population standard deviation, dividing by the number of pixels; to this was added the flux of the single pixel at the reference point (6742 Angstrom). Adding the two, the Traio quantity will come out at 5.98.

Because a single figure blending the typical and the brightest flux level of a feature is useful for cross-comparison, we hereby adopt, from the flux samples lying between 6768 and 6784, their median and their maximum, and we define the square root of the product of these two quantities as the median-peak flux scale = 6.29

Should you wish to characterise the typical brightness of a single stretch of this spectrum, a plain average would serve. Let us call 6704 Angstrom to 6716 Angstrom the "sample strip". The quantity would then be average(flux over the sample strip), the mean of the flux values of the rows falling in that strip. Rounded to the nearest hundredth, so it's 6.27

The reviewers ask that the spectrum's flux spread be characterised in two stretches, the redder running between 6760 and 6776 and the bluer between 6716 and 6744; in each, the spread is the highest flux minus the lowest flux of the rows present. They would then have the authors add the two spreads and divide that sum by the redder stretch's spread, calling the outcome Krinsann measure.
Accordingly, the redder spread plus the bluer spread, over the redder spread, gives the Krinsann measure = 1.6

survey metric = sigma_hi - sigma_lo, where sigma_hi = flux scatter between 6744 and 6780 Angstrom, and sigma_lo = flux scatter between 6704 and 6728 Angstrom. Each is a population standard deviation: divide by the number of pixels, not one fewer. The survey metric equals 0.00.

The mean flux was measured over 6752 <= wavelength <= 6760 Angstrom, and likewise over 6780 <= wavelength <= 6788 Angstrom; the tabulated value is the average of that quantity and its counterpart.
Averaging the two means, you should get 6.28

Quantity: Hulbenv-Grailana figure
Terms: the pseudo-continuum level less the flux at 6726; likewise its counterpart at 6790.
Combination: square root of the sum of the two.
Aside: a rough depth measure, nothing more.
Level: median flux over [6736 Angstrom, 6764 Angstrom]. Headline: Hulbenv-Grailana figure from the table 0.52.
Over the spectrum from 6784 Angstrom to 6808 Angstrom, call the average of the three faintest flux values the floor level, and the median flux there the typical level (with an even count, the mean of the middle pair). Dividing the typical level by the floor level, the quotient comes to 1.03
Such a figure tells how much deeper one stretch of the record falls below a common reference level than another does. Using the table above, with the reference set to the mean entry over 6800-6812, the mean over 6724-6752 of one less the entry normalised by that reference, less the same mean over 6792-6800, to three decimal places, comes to 0.042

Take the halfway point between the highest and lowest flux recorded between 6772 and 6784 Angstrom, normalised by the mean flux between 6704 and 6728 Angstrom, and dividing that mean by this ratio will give 6.0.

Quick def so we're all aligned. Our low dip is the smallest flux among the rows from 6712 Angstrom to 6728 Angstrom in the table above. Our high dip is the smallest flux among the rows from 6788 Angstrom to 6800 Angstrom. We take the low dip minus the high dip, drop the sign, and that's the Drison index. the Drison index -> 0.38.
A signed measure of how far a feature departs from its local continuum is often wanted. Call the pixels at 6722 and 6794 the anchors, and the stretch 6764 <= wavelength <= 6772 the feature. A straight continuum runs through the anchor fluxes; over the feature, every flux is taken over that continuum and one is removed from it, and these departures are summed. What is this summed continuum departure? -0.16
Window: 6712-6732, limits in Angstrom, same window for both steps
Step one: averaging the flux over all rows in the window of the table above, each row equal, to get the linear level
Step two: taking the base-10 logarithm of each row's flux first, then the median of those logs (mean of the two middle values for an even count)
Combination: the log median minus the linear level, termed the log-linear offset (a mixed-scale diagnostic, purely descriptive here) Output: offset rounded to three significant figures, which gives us -5.33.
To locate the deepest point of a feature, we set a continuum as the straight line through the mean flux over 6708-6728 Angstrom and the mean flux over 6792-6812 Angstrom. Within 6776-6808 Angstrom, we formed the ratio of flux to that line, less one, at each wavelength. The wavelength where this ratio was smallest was 6802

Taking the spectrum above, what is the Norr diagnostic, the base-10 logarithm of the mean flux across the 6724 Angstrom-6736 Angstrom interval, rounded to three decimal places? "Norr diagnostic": 0.779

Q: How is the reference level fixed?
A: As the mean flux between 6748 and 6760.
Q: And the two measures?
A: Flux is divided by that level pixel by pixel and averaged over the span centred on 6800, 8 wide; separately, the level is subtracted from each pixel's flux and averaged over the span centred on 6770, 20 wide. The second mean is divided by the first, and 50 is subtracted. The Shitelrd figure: -50.4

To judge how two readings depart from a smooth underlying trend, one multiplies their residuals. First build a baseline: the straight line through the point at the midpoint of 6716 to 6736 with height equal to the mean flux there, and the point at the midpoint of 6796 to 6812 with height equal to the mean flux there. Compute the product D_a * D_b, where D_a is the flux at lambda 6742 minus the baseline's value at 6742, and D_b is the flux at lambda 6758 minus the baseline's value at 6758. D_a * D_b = -0.017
